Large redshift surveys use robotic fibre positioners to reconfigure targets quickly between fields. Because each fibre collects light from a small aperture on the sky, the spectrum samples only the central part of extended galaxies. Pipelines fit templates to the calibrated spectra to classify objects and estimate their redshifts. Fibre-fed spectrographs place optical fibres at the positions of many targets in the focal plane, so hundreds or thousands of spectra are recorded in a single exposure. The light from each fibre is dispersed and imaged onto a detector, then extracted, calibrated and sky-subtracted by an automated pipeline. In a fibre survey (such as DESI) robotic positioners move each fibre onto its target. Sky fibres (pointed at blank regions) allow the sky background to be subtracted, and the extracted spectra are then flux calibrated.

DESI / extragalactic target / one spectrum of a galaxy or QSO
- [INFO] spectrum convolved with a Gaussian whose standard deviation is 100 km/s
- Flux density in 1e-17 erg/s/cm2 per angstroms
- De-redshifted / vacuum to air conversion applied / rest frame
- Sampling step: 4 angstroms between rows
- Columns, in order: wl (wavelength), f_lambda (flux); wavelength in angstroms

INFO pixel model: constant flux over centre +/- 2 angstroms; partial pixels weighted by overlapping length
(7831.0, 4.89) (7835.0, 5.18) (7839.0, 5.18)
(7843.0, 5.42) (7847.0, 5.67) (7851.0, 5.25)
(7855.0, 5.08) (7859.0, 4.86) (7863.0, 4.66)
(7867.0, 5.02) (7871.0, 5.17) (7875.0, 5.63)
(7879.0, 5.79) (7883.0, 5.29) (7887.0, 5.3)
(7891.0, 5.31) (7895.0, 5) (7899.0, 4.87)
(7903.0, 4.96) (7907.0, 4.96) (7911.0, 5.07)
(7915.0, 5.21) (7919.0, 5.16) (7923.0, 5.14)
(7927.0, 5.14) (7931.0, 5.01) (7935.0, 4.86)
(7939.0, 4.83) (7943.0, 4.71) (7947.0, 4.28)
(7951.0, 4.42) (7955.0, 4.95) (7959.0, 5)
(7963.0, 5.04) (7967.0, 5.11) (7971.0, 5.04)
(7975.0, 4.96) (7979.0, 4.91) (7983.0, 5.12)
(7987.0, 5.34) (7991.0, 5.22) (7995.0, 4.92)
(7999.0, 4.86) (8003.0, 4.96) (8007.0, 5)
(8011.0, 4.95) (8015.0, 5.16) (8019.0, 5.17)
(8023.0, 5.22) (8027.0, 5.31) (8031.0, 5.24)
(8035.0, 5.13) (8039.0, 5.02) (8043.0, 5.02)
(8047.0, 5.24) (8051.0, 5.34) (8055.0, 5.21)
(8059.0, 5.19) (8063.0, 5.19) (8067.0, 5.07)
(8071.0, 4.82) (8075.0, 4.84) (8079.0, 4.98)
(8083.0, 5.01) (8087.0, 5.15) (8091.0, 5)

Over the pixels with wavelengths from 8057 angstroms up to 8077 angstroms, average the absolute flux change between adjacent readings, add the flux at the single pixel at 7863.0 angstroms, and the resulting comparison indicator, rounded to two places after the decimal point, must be 4.76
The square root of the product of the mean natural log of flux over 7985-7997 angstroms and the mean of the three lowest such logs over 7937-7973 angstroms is 1.57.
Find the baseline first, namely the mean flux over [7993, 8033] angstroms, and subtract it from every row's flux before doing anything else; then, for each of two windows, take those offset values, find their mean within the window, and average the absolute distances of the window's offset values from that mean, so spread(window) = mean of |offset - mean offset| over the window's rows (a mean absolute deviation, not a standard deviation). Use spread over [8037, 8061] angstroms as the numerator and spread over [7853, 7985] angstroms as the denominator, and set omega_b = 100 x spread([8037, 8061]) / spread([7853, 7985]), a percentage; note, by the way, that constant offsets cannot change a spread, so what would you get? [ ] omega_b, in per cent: 52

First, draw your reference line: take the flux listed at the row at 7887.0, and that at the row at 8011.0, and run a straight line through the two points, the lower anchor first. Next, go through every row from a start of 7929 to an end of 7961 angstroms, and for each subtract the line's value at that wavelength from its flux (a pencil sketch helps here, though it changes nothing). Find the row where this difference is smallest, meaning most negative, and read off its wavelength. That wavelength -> 7947.0 angstroms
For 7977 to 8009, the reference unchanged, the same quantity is 7979.0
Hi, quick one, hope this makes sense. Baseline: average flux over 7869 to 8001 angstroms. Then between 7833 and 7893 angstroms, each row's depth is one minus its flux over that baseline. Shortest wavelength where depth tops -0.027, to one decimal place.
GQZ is 7835.0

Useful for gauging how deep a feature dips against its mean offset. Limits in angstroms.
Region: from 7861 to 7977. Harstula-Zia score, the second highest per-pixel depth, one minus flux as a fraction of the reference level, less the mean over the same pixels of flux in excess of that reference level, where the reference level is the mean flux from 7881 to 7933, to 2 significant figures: 0.21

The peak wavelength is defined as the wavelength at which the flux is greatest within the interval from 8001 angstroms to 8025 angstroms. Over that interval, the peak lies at 8023.0 angstroms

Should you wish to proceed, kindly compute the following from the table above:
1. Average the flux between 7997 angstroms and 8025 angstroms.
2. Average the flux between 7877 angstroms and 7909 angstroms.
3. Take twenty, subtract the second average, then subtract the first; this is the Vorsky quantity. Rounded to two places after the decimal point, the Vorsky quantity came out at 9.77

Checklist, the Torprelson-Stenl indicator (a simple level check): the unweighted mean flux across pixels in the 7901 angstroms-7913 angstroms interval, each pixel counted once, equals 5.00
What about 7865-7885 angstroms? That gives 5.38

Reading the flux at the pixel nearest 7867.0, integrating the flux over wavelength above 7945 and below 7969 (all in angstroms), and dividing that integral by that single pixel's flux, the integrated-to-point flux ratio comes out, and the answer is 22.9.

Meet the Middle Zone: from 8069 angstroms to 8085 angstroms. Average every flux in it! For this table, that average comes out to 4.91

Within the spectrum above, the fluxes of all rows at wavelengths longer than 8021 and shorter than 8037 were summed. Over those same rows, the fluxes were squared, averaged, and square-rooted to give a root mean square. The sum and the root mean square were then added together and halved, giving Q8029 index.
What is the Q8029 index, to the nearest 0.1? 13.1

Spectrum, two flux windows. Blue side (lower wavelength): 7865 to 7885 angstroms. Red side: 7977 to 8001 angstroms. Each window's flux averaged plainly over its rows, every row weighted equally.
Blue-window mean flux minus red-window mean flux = 0.32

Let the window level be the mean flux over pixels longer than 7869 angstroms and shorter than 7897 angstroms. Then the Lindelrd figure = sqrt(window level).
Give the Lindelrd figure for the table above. 2.31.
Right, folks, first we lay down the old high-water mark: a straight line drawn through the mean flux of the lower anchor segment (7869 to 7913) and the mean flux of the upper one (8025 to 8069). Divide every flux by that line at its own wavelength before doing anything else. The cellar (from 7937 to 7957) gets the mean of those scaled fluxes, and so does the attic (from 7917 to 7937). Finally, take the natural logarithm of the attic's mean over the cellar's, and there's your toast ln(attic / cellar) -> 0.09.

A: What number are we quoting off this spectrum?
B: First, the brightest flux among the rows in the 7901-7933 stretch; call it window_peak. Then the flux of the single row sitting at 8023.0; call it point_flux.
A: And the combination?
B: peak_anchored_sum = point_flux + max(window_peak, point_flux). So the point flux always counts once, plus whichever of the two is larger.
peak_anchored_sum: 10.4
